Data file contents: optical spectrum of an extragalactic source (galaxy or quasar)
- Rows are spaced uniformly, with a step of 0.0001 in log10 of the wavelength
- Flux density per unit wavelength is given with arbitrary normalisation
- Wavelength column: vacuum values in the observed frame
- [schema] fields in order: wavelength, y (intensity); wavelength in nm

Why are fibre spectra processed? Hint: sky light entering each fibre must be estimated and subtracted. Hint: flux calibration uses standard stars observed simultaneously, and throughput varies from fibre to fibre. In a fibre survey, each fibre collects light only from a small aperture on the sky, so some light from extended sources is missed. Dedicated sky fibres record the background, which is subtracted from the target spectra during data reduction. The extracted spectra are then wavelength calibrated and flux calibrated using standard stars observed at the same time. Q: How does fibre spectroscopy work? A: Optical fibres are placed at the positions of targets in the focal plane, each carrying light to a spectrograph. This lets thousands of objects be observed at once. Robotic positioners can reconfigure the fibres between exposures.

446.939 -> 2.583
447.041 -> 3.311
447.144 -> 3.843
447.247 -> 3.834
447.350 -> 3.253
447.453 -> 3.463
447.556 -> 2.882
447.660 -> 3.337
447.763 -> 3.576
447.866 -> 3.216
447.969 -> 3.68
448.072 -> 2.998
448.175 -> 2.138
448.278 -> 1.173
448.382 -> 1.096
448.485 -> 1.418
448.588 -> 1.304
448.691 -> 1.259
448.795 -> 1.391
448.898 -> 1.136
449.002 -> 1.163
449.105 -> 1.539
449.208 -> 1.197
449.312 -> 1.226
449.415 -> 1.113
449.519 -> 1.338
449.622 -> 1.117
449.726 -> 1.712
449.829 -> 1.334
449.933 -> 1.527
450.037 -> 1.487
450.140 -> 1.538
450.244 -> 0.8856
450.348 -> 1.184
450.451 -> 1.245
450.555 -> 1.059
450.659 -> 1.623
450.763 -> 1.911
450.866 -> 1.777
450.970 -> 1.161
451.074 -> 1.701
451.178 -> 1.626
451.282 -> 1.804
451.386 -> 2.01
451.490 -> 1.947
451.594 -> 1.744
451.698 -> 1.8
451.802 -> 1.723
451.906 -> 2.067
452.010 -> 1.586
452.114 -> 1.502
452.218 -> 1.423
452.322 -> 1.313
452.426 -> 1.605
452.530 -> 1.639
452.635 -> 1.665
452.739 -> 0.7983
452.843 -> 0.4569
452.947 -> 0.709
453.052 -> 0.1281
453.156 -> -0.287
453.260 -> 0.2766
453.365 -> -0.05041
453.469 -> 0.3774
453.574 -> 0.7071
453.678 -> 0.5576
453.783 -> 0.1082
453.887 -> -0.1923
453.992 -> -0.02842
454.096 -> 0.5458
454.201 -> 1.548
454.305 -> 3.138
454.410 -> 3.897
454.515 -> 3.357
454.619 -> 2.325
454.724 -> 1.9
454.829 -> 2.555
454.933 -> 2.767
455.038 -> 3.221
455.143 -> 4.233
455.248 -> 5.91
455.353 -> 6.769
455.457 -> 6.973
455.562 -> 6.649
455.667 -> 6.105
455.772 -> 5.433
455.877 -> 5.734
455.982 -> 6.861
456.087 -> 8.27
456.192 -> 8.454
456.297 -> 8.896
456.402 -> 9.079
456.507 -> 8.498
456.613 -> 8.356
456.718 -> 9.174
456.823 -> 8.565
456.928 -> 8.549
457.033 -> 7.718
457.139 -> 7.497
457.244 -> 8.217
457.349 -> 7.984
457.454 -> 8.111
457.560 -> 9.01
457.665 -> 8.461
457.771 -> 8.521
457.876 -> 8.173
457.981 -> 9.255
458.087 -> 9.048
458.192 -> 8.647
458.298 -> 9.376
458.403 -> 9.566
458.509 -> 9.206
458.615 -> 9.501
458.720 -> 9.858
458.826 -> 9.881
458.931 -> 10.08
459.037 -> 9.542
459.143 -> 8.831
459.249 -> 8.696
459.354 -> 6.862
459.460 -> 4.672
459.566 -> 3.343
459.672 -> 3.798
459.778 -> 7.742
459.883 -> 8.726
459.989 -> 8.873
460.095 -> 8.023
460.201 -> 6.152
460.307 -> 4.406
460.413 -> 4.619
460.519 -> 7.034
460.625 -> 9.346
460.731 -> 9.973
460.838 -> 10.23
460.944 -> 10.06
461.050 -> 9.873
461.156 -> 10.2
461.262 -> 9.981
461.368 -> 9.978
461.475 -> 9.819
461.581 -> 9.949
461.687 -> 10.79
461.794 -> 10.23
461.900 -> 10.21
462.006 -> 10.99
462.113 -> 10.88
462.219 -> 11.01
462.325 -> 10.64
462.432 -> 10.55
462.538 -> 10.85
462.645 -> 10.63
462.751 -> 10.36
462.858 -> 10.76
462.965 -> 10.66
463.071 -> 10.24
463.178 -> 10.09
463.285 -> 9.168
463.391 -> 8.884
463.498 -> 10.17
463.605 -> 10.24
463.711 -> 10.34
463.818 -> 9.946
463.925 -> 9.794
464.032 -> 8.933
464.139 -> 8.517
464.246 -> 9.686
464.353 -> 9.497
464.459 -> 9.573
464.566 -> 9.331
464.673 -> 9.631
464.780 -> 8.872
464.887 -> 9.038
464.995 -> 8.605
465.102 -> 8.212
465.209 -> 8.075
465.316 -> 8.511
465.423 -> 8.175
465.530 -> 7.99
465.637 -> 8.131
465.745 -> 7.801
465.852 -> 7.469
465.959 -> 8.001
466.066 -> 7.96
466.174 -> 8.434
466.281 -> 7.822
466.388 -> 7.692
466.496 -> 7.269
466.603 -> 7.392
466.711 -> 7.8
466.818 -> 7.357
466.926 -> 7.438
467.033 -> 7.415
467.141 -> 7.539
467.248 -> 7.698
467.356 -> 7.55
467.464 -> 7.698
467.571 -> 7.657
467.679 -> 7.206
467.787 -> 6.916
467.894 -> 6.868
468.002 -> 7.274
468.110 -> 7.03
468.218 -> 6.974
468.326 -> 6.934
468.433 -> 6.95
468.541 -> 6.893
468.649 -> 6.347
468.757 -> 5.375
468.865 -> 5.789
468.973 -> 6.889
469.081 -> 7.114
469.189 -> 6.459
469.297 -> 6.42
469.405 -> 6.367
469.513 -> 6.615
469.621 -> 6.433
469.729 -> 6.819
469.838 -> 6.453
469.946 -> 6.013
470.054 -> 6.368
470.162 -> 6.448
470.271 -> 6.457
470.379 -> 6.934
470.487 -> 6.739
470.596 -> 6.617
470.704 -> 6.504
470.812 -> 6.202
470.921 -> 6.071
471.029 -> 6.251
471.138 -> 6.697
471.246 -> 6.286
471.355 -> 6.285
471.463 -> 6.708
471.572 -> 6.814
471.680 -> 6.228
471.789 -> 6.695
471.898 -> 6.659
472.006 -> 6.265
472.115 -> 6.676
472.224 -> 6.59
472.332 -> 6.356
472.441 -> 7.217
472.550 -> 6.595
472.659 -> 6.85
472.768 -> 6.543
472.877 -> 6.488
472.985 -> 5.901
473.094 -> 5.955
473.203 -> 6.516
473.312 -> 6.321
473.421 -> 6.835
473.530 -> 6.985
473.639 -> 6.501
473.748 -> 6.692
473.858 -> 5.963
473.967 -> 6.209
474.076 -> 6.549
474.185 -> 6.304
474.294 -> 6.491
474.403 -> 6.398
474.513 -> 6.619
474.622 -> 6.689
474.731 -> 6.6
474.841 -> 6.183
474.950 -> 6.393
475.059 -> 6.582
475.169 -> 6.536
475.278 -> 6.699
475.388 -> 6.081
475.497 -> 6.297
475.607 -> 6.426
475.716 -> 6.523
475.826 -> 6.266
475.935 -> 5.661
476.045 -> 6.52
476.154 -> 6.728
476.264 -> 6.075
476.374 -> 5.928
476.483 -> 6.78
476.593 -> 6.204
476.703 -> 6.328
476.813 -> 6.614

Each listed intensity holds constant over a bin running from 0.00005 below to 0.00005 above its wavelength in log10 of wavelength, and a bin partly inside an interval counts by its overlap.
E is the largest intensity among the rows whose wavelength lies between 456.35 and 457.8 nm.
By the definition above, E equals 9.174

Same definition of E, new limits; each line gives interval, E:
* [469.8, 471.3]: 6.934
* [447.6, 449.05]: 3.68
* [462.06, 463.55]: 11.01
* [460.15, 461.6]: 10.23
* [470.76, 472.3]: 6.814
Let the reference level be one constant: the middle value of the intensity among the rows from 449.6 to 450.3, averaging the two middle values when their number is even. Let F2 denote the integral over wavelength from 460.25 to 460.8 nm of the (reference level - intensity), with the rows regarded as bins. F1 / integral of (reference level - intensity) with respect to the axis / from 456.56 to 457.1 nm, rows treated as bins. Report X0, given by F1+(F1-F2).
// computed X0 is -4.4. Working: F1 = -3.8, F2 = -3.1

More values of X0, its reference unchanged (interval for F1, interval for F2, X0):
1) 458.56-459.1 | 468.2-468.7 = -6.3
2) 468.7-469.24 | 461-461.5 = -1.0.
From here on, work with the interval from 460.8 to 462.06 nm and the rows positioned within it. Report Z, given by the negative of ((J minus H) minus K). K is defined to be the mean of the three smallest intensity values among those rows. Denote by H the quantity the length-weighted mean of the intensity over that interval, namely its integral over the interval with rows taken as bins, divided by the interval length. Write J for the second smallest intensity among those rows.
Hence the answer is 10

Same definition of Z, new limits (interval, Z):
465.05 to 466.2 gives 8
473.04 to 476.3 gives 6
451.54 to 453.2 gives 1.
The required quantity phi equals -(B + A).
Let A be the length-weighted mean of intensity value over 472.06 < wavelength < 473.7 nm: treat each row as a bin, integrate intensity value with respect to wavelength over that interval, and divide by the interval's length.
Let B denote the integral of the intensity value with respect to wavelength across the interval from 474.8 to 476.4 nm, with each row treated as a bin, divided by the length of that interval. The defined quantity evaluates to -12.9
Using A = 7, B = 6.3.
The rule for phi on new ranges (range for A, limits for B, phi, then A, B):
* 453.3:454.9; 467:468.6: -8.6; 1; 7.2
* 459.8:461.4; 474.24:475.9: -14.9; 8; 6.4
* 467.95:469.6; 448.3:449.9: -7.9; 7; 1.3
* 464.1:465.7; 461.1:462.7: -19.2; 9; 10.5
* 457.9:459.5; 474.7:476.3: -15.3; 9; 6.4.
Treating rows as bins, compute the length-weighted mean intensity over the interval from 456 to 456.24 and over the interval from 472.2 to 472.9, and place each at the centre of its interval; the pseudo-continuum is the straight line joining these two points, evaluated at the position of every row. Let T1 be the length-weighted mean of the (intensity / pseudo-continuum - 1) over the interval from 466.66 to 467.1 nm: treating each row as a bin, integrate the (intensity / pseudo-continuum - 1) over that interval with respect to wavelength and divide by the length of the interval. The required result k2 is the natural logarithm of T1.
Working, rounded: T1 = 0.04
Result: -3.1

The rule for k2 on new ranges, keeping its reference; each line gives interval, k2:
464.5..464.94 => -1.4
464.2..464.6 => -1.2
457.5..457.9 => -2.7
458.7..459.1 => -1.4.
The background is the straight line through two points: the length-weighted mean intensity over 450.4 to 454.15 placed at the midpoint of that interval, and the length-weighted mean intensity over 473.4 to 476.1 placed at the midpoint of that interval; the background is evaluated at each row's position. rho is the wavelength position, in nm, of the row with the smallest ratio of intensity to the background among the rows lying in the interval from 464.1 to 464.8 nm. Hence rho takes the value 464.139 nm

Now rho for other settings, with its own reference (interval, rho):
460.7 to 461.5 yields 461.475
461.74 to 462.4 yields 461.900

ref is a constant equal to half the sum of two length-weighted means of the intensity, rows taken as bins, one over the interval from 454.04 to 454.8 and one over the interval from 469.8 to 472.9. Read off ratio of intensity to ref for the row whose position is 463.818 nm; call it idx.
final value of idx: 2.2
